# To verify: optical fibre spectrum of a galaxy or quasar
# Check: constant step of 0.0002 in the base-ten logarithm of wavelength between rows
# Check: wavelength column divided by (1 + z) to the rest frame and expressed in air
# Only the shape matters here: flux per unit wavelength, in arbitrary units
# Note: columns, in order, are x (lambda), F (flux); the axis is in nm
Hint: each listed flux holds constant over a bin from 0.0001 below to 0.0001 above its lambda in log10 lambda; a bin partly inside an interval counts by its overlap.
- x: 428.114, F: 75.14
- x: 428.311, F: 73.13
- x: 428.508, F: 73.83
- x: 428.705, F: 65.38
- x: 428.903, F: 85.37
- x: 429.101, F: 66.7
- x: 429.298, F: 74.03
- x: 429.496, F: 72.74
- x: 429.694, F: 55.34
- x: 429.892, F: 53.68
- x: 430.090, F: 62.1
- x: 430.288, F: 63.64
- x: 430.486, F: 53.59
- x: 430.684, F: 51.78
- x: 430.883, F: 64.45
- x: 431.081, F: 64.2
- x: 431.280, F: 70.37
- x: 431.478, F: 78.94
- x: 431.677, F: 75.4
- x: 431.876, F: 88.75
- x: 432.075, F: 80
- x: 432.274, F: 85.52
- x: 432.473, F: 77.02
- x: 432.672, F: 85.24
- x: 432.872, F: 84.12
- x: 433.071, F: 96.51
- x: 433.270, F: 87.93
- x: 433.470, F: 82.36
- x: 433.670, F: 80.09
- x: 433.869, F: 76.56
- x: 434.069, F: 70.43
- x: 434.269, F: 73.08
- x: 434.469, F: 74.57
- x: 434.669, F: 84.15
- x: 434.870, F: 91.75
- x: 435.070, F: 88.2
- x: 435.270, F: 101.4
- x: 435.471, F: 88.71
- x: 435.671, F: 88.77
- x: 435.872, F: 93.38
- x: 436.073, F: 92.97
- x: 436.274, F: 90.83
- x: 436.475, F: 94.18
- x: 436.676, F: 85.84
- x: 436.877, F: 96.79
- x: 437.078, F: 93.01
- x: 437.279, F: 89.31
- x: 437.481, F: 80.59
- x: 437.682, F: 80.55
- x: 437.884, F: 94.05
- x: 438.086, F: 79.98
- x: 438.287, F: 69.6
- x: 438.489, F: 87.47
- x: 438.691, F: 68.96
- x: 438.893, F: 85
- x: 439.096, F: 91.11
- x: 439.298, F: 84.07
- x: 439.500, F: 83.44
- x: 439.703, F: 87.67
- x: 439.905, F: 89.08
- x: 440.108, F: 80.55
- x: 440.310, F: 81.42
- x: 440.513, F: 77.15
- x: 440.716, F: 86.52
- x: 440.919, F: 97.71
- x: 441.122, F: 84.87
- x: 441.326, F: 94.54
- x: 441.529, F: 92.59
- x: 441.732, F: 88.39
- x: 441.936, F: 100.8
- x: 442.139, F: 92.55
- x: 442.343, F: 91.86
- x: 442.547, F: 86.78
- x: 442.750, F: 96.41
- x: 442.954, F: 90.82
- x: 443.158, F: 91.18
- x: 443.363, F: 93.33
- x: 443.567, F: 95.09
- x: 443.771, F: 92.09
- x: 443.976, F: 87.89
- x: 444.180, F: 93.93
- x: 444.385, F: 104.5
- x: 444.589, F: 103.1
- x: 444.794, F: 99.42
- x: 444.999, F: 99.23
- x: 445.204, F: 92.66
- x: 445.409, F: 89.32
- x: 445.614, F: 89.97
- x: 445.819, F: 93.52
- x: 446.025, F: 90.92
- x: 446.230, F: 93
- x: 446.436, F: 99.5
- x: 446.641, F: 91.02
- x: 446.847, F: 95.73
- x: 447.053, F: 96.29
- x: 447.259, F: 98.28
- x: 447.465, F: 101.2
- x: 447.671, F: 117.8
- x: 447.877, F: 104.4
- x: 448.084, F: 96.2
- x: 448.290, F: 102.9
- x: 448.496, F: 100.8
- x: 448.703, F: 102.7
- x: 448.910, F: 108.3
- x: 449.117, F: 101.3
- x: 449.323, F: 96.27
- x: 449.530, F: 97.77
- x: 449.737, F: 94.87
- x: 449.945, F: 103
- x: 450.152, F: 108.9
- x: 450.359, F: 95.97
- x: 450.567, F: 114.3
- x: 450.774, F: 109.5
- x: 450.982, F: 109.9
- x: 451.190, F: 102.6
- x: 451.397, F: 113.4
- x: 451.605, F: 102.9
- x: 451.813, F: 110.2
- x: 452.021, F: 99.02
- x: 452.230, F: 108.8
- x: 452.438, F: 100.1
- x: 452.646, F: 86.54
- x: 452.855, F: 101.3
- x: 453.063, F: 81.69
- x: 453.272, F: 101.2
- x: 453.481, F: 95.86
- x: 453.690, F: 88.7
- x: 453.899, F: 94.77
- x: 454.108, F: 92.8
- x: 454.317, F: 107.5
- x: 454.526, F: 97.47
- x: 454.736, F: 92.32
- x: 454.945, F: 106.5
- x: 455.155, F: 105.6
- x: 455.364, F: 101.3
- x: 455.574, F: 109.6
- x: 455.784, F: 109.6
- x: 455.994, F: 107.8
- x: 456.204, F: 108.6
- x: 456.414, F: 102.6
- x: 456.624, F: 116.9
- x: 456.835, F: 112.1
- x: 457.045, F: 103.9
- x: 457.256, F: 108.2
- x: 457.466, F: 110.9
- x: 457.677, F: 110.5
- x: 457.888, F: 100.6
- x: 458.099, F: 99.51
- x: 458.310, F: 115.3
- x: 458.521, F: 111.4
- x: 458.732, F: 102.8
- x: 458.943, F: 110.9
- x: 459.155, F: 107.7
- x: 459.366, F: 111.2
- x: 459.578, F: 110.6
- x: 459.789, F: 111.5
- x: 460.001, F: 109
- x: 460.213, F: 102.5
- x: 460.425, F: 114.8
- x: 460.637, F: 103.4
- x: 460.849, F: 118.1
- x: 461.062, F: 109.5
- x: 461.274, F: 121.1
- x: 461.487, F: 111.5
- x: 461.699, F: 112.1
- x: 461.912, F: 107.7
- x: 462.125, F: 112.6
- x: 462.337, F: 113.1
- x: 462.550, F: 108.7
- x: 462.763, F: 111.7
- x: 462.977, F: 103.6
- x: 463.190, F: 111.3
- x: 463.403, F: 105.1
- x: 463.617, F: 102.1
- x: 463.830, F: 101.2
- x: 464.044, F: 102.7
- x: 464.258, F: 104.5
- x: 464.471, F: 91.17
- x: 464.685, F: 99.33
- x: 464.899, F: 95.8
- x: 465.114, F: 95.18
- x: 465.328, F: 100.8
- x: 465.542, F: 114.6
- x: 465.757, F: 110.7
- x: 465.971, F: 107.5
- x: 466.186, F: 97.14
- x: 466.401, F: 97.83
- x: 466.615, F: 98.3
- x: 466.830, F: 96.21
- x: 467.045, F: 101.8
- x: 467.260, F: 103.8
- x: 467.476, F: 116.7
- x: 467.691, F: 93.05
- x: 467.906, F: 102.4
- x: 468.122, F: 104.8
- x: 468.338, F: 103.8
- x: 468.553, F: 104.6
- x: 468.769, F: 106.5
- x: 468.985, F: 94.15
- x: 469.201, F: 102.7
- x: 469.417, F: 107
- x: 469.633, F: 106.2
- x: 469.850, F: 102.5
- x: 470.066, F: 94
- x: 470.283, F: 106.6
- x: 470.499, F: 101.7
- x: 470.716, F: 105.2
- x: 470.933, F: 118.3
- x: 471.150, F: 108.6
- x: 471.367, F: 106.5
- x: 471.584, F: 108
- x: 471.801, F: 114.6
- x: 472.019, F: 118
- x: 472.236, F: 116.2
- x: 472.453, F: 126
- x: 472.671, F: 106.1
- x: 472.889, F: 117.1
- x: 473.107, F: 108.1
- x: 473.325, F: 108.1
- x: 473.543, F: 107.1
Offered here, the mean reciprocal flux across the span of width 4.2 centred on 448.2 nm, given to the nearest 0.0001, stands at 0.0100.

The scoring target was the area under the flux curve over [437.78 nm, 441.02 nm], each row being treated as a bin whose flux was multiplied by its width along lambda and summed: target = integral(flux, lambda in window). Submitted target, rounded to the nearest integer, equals 272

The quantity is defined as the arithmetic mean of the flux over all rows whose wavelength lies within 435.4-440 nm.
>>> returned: 87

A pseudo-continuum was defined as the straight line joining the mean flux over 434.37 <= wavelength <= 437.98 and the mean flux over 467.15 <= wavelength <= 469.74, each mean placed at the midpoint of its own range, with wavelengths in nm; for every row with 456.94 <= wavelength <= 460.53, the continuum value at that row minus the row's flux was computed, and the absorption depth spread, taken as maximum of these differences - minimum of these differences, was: 16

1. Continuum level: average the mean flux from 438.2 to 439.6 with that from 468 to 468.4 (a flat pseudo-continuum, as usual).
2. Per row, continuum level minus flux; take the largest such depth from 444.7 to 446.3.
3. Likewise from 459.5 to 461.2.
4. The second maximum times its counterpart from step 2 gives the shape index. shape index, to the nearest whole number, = -34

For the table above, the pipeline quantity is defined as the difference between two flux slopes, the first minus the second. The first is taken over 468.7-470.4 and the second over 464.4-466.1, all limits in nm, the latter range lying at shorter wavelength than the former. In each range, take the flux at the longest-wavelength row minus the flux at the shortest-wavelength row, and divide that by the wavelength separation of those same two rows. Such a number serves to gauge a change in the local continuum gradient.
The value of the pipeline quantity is -11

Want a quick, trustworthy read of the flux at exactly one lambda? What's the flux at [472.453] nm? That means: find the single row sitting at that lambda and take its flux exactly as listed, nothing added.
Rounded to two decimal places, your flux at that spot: 126.00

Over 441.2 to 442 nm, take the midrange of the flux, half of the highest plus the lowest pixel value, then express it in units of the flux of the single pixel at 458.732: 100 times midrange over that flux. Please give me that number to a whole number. 92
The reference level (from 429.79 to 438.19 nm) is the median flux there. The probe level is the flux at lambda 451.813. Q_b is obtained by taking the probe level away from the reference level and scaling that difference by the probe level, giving -0.24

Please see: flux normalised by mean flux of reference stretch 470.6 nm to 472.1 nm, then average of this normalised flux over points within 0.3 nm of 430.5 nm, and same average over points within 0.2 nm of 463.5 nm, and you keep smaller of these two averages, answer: 0.51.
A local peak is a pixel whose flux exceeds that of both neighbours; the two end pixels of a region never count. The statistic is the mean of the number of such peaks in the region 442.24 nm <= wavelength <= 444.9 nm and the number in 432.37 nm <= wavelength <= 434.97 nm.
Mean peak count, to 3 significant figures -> 2.50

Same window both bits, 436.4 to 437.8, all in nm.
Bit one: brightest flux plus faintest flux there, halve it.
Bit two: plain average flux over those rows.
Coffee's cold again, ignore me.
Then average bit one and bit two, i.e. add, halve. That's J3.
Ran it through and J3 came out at 89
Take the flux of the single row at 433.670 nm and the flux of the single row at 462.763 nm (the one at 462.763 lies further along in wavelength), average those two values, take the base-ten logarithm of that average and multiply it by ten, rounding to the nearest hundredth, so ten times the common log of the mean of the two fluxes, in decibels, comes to 19.82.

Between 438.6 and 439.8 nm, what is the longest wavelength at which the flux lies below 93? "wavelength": 439.703 nm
